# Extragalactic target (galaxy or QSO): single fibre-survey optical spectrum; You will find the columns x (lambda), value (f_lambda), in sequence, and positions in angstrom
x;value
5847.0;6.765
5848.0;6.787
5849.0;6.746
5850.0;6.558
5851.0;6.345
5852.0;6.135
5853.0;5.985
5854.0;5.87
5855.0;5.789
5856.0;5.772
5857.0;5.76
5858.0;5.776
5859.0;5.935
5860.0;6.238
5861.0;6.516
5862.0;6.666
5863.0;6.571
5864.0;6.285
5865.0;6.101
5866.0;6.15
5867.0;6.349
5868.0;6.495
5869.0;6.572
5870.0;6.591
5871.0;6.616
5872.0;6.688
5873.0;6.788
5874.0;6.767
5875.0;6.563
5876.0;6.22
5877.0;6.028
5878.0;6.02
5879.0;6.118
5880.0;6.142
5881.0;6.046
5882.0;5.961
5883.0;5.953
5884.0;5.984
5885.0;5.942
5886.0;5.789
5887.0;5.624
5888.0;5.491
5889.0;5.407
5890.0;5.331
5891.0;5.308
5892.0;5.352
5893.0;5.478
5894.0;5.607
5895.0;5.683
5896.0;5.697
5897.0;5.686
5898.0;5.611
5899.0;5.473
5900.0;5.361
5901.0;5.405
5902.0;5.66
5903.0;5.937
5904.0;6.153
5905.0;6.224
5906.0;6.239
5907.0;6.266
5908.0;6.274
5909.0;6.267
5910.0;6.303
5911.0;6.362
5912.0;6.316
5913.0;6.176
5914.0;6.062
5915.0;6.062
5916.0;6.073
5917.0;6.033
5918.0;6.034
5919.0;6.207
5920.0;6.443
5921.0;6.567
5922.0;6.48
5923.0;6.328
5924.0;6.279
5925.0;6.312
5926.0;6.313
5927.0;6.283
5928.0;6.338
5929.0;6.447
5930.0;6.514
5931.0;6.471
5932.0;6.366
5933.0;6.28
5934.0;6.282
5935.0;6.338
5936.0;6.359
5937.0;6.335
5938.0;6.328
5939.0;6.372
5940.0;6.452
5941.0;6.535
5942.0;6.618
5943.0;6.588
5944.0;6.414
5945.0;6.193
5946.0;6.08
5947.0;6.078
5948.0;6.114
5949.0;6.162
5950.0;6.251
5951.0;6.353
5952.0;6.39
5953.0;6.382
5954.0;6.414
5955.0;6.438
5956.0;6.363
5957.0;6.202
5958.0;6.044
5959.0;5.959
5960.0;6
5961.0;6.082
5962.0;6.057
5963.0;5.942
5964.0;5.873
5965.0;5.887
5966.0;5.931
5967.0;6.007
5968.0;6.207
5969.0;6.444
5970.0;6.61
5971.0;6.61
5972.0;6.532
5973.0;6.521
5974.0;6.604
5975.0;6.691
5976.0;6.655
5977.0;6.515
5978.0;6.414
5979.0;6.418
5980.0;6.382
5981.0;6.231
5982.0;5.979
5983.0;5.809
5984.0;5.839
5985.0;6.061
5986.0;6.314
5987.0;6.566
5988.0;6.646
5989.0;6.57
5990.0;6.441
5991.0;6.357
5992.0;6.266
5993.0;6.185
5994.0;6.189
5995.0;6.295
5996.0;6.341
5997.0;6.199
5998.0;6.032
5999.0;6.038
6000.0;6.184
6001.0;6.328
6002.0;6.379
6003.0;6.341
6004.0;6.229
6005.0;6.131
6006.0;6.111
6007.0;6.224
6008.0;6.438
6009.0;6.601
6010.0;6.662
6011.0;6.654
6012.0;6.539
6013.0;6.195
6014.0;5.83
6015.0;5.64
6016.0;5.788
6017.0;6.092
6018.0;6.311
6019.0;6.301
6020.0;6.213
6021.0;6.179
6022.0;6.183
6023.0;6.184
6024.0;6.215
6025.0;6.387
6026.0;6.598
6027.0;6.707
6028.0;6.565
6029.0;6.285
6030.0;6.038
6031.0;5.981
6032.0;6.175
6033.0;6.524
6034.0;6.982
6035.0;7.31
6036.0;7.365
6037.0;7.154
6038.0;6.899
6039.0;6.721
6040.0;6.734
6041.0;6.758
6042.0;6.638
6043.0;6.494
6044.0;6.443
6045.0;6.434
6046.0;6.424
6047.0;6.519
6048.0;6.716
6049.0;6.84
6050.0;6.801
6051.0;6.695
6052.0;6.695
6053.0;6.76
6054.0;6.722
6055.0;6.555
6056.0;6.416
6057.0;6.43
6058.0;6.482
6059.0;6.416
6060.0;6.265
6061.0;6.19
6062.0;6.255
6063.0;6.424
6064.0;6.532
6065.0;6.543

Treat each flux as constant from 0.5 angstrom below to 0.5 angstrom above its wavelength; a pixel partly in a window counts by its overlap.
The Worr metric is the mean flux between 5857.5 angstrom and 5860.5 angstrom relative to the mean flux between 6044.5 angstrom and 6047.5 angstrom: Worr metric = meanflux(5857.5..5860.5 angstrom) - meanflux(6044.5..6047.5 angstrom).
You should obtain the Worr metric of -0.5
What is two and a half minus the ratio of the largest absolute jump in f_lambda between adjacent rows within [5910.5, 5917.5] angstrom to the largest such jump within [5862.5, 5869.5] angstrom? 2.0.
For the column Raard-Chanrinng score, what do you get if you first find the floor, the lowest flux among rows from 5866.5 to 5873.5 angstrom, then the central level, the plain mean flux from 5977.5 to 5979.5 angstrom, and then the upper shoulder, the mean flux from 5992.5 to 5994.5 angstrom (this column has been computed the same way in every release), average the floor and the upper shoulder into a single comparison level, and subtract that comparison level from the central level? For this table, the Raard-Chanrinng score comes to 0.15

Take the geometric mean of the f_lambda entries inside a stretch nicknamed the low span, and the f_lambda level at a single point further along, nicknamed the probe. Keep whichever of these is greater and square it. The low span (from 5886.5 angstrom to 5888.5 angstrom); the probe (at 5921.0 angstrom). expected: 43.1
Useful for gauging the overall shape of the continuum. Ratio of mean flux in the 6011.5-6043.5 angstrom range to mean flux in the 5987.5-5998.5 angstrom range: 1.02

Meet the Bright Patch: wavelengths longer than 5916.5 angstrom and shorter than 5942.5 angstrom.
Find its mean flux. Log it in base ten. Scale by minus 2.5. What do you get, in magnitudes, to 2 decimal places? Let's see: -2.01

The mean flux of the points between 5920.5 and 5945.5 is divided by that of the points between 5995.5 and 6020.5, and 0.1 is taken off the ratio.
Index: 0.93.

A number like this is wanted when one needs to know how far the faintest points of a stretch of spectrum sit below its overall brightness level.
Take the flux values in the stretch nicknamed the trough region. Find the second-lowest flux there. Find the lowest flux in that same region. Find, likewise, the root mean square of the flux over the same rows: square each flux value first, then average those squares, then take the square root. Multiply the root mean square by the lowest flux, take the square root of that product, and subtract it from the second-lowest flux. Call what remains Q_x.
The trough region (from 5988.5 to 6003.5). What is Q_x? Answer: -0.12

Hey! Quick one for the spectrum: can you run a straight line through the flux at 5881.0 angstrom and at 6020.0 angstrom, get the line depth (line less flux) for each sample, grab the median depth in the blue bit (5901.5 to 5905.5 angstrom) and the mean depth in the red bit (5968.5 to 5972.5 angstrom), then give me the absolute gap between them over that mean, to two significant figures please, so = -1.1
